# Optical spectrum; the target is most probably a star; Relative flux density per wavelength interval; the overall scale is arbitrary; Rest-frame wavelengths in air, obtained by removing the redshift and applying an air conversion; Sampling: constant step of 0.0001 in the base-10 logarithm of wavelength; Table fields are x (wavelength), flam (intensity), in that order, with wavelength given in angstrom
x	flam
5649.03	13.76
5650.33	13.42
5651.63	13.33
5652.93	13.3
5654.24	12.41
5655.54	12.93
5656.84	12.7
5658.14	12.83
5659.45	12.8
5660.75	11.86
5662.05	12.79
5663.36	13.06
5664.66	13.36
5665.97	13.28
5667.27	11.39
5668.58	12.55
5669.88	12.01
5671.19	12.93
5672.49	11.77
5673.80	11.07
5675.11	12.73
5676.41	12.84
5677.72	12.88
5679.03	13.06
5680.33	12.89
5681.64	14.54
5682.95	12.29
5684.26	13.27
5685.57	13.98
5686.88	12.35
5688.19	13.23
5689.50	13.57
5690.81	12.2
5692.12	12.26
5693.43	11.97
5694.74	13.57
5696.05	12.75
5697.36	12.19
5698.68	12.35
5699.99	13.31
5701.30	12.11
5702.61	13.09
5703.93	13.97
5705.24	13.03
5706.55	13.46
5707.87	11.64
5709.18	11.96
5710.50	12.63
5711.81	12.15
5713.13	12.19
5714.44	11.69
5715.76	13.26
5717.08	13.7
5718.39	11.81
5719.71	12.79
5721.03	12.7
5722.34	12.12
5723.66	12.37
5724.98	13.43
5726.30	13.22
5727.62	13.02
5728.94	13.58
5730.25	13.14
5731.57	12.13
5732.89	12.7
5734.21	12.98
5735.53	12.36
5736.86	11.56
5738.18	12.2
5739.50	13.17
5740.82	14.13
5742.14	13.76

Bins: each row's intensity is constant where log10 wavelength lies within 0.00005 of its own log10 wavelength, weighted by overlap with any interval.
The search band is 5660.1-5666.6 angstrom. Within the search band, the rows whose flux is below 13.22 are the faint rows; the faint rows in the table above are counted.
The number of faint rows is 3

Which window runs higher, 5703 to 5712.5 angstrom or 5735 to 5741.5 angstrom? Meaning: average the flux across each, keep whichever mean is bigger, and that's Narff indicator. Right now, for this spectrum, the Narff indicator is 12.69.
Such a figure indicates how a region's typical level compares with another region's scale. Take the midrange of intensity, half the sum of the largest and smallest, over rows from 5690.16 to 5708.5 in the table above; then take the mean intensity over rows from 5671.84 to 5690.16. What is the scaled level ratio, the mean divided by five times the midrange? 0.201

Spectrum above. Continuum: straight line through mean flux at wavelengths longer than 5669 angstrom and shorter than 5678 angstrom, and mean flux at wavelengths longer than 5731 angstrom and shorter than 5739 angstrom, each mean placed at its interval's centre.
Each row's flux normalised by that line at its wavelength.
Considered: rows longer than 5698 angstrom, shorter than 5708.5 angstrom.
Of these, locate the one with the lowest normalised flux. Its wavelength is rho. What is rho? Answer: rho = 5707.87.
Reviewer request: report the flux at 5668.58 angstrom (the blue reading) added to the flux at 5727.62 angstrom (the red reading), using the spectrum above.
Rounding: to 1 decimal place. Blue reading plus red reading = 25.6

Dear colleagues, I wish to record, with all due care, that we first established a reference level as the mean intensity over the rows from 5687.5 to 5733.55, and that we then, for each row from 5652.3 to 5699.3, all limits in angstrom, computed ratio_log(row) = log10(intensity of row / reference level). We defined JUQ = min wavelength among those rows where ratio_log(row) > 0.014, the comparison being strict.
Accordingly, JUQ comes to 5652.93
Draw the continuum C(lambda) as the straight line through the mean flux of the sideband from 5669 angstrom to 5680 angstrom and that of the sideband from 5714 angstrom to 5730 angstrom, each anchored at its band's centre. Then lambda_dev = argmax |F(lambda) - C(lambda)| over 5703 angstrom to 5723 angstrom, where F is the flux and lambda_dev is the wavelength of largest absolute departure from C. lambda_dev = 5703.93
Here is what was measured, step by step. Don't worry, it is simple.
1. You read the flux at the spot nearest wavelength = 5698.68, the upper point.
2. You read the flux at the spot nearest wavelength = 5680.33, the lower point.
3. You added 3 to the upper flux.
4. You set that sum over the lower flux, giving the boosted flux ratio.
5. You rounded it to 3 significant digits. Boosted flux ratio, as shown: 1.19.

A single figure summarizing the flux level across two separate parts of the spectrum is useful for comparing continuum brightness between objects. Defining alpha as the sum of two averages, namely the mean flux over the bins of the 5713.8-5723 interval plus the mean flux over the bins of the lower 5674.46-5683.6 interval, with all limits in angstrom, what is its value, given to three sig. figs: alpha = 25.6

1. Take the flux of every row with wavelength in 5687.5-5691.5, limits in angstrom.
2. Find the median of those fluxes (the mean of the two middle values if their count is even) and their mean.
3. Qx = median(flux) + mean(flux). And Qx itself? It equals 26.2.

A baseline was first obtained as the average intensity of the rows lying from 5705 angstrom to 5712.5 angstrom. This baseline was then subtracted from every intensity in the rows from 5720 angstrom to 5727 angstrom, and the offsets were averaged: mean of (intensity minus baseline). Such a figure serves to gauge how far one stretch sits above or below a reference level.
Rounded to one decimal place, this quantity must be 0.3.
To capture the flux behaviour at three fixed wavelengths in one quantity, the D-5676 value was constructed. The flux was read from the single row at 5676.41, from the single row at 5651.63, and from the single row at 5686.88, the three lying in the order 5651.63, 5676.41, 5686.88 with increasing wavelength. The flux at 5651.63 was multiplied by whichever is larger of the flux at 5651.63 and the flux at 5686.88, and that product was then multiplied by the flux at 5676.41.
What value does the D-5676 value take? 2282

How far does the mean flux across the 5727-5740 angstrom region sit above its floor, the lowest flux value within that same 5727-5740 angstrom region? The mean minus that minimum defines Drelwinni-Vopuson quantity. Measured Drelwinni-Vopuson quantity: 1.12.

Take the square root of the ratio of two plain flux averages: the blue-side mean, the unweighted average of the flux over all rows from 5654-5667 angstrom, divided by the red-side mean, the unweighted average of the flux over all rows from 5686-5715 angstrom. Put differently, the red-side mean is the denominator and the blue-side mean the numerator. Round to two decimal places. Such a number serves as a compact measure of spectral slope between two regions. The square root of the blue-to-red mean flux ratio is 1.01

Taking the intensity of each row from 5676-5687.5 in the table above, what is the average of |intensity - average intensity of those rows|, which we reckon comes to 0.54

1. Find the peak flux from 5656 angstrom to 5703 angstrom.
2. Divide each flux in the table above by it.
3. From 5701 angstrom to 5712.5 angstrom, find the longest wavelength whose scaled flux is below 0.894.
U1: 5711.81 angstrom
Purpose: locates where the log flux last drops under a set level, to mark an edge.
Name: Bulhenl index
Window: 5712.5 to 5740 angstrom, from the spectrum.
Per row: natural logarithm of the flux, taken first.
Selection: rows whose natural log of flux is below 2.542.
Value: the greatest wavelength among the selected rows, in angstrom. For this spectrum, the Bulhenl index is 5738.18 angstrom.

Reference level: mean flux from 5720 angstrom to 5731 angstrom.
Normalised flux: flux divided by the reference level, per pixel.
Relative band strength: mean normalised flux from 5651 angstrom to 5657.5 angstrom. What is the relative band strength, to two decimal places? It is 1.00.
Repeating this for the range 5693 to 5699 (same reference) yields 0.97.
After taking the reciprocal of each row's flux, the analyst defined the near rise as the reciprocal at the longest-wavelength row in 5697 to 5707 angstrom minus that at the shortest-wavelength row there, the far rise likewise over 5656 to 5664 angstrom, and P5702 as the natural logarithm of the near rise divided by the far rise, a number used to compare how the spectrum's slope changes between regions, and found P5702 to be 1.3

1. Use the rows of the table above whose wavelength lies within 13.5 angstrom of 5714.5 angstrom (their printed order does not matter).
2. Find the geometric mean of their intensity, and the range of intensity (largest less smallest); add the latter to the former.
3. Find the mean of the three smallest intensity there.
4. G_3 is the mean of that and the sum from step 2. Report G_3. 13.4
